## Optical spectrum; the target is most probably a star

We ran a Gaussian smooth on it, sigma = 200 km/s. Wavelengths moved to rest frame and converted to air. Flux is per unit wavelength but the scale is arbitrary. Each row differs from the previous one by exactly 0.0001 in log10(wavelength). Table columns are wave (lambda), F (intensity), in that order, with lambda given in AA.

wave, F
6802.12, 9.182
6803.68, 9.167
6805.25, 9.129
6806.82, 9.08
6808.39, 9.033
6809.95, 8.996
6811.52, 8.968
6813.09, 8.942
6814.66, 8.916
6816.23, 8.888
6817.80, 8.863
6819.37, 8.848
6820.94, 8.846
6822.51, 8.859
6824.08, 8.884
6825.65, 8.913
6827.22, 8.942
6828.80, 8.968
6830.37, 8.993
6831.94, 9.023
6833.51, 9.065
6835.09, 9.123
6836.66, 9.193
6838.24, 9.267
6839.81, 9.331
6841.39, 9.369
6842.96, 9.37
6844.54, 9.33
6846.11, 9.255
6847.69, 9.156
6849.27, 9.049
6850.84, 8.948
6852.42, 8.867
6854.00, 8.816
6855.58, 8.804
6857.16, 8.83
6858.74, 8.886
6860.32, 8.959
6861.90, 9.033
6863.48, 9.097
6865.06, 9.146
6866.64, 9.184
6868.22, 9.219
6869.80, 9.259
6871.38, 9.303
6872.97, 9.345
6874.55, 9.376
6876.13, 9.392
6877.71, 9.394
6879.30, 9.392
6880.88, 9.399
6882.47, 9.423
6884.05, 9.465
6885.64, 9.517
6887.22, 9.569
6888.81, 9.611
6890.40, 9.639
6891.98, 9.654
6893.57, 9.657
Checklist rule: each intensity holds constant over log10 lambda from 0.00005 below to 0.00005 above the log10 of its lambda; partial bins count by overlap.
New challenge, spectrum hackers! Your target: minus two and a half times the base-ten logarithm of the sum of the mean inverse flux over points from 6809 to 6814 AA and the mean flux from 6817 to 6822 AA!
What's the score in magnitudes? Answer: -2.38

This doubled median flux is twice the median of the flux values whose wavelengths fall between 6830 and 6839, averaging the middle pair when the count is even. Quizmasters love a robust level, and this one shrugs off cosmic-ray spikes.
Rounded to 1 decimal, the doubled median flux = 18.2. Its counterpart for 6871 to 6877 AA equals 18.7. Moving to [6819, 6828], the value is 17.7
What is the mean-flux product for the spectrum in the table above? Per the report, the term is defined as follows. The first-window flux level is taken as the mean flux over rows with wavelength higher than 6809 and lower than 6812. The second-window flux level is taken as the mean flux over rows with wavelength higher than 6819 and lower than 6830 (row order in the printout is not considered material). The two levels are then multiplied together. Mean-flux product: 80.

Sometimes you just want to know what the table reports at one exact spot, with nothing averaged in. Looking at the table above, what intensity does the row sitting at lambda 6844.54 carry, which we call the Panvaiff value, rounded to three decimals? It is 9.330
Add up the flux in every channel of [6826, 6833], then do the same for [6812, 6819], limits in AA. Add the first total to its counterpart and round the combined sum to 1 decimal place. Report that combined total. 71.5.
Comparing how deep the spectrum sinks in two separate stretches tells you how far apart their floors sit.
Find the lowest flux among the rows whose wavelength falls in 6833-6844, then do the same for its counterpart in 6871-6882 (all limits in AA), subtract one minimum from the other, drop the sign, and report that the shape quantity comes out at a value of 0.24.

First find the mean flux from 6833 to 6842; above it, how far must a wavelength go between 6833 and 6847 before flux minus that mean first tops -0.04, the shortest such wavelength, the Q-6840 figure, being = 6836.66 AA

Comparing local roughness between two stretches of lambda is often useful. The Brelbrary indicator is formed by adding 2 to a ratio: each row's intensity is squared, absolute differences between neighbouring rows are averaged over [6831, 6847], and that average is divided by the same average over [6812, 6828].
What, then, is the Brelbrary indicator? 4.5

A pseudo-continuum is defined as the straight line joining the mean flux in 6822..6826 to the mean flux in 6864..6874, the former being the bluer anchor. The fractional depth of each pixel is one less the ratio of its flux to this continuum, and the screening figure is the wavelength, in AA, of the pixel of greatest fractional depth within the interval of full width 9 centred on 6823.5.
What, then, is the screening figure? 6820.94 AA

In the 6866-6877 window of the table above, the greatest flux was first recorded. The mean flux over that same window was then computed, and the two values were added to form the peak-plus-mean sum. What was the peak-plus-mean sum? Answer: 18.7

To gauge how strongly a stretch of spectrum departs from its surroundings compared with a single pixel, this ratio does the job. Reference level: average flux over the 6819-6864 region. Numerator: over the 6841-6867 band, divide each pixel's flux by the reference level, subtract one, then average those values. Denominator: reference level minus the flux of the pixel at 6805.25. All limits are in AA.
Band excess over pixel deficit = -0.03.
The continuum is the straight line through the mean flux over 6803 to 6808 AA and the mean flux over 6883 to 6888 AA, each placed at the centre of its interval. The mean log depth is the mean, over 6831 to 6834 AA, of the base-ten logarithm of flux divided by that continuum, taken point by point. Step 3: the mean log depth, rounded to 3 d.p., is -0.010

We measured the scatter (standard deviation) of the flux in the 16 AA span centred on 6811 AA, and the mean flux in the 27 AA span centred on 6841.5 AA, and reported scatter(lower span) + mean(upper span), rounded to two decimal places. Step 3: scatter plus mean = 9.22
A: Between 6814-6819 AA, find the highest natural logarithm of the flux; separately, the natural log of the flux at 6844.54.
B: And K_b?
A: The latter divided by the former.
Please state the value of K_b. 1.02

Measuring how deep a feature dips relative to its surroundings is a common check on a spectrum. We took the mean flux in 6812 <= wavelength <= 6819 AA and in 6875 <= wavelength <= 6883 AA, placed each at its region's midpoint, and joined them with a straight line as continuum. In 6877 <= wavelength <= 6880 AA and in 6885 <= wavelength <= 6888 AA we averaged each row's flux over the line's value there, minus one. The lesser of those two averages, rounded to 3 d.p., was 0.000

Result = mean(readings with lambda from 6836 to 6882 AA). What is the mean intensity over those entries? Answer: 9.17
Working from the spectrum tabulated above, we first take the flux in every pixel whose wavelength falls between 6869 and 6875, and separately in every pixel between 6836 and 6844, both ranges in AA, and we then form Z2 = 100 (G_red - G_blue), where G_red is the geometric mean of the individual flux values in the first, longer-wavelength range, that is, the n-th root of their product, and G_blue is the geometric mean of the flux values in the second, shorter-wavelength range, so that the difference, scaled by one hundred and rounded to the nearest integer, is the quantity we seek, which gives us 1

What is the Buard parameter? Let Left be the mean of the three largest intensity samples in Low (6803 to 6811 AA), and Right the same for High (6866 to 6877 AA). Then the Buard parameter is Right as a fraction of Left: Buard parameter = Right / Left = 1.03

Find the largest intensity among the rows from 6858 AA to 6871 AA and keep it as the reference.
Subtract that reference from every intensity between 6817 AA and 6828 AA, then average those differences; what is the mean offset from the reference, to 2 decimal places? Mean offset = -0.38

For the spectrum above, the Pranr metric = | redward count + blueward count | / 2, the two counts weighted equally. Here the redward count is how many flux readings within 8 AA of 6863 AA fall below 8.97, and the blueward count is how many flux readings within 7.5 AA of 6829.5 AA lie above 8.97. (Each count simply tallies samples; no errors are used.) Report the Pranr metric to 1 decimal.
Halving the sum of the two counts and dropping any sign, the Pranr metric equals 4.5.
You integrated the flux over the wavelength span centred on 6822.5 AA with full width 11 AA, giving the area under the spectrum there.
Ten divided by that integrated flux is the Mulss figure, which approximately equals 0.102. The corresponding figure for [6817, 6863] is 0.024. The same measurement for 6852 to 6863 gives 0.102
